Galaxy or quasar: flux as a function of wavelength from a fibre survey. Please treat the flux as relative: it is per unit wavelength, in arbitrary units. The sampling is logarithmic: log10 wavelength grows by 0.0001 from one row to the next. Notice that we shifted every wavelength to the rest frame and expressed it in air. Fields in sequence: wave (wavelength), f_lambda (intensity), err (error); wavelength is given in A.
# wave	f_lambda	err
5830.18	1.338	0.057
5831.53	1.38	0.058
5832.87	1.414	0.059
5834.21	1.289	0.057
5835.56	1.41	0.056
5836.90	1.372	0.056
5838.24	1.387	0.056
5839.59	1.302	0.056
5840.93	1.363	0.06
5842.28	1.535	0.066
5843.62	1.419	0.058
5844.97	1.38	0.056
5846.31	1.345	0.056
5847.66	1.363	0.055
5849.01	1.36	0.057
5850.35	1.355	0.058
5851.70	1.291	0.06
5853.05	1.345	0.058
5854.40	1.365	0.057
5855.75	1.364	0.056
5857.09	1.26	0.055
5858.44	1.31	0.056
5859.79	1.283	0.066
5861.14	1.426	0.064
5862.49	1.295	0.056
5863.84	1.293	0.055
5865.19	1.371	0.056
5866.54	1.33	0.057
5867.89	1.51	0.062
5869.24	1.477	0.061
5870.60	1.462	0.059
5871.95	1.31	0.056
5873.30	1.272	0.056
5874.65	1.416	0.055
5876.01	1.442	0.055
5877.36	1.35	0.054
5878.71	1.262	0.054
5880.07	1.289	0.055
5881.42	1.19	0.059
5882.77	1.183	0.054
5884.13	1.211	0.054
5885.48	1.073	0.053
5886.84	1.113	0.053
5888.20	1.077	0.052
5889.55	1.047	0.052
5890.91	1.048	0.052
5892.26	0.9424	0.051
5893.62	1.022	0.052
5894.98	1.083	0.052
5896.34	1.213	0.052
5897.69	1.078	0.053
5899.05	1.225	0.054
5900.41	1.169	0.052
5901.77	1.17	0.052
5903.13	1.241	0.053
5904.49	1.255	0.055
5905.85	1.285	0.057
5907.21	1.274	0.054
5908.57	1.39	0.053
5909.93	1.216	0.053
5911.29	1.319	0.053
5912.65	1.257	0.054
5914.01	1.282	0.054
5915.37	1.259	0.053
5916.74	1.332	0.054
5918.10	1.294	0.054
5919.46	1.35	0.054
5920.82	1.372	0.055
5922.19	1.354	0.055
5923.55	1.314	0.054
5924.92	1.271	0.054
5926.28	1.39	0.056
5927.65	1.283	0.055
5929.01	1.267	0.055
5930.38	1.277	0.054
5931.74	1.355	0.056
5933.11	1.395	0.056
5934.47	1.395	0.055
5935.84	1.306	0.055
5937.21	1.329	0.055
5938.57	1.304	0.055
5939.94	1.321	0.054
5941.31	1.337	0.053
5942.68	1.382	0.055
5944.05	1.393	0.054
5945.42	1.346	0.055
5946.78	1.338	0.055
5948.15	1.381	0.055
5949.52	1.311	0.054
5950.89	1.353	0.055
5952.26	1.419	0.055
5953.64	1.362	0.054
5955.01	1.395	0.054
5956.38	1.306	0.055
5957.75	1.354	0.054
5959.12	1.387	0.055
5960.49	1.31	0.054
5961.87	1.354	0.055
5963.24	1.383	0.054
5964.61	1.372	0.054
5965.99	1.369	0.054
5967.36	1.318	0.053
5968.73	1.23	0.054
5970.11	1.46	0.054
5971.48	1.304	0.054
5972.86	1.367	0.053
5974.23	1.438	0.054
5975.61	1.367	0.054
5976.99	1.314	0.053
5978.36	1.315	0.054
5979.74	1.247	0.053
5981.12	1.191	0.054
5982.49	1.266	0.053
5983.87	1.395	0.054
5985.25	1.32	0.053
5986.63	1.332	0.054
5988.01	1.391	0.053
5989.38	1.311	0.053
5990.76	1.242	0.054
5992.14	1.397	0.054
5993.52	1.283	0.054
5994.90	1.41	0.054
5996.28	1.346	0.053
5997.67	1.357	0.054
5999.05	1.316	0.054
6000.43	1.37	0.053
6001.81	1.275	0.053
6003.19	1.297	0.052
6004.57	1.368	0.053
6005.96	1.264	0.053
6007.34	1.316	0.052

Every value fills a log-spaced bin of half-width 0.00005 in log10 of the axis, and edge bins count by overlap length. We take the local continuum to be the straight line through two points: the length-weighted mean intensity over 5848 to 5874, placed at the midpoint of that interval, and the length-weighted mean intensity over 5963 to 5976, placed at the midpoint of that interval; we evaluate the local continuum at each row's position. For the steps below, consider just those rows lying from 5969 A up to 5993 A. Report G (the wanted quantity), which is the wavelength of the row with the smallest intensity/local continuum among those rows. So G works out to 5981.12 A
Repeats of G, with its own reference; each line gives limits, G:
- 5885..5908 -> 5892.26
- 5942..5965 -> 5956.38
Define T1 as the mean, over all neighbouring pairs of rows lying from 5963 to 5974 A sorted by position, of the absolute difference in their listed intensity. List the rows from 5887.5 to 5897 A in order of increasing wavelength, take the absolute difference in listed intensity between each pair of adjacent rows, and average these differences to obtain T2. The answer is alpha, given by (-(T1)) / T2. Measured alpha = -1.27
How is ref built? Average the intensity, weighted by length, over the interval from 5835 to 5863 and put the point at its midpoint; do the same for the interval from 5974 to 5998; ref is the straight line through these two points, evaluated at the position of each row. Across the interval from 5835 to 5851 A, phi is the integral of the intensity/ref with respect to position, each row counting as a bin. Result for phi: 16.3 A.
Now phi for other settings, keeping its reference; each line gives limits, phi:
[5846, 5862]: 15.8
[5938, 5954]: 16.2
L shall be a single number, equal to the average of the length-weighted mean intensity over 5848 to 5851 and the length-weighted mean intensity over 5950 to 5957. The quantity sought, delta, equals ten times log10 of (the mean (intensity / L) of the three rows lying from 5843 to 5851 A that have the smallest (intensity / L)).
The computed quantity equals -0.03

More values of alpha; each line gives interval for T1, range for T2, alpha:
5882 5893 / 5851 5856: -2.16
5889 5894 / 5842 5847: -0.98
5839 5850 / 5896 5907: -0.98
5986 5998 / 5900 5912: -1.31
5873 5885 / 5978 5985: -0.78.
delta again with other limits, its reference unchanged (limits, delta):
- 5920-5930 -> -0.29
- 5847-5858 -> -0.21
